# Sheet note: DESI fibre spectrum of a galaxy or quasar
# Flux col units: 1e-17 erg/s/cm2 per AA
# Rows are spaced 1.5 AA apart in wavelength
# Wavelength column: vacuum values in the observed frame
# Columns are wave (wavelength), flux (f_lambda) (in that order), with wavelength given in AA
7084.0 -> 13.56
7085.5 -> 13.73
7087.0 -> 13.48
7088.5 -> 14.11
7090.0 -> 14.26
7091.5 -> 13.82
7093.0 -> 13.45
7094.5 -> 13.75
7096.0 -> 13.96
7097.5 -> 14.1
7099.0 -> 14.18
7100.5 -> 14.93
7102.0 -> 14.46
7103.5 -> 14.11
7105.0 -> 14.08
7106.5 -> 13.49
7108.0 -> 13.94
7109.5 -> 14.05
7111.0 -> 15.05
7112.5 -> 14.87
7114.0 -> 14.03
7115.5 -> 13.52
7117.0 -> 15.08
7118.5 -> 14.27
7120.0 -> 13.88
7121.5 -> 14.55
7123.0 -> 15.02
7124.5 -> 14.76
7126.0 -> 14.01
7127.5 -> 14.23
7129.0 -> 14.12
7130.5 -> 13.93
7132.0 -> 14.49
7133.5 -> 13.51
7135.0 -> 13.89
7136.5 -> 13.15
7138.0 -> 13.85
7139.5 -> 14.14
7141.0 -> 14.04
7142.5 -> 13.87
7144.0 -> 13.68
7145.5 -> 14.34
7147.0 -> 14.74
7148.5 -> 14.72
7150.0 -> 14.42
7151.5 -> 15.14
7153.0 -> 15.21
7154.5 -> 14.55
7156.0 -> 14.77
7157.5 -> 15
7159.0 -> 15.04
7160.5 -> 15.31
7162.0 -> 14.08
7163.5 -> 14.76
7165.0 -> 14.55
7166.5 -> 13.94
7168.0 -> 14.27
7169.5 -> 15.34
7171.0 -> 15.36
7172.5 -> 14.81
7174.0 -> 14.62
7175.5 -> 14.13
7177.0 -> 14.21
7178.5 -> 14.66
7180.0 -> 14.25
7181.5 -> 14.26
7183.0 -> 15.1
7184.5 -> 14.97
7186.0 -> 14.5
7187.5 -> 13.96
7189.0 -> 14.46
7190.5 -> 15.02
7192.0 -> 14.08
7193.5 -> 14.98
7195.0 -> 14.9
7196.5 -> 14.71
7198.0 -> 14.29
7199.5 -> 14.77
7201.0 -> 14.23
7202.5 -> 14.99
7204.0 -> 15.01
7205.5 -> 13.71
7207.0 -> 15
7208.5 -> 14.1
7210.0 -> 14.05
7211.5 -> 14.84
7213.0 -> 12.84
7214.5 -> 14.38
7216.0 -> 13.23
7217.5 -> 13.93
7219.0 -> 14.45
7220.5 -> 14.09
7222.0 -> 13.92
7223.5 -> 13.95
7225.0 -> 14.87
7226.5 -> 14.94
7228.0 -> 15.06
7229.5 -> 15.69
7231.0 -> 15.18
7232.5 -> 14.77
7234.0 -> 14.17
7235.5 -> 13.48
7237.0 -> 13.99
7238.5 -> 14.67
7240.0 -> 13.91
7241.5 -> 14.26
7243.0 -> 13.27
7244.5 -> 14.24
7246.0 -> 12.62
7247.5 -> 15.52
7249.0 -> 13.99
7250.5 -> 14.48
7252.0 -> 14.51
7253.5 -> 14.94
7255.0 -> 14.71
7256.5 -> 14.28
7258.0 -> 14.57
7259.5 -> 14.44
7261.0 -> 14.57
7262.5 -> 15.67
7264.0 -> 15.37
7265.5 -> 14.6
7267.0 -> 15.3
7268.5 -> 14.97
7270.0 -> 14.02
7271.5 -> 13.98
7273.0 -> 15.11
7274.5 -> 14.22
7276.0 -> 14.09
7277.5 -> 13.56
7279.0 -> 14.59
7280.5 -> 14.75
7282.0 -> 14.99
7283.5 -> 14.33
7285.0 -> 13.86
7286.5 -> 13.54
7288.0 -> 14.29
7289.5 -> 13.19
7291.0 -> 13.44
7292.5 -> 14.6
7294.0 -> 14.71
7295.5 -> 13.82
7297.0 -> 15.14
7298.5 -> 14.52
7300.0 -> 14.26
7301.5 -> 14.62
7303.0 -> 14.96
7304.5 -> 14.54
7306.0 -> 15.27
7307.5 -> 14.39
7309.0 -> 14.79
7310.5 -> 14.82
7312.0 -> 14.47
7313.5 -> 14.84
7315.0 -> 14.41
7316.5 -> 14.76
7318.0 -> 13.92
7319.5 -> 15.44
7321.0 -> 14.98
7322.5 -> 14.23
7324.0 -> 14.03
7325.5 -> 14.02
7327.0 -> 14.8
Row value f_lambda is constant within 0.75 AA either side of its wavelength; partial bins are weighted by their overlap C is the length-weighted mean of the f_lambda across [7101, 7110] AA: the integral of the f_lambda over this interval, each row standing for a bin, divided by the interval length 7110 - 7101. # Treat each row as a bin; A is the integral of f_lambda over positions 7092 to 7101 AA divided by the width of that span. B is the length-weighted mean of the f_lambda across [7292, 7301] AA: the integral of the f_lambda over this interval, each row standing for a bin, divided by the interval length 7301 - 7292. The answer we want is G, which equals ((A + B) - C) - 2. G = 12.5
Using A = 14.03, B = 14.5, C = 14.0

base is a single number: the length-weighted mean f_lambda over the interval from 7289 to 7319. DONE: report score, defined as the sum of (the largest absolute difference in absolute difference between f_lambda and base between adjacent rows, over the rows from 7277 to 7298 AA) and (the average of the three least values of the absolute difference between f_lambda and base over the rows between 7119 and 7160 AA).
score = 1.14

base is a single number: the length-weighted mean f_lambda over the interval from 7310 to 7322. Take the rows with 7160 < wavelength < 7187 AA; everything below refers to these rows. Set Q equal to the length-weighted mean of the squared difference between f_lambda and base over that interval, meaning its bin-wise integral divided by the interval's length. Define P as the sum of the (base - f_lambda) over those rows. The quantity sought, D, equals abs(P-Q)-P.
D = -0.2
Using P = 1.3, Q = 0.20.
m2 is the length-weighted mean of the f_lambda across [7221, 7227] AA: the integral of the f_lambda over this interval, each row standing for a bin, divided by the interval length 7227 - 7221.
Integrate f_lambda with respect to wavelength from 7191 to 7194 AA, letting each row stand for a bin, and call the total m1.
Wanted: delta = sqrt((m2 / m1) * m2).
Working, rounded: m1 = 44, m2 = 14.4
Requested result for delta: 2.18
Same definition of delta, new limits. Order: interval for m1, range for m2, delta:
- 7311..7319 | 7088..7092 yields 1.31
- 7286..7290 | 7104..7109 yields 1.87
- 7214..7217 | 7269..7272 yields 2.19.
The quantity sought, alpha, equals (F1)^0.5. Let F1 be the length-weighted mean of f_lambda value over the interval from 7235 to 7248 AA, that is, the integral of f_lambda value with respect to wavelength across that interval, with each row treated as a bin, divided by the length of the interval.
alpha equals 3.74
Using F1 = 14.0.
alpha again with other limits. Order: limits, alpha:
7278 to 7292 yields 3.76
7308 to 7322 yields 3.83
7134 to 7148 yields 3.74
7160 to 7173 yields 3.83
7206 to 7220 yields 3.75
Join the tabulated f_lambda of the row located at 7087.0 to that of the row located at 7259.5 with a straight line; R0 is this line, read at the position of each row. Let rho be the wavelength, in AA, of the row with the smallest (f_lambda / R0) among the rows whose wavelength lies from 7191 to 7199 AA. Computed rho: 7192.0 AA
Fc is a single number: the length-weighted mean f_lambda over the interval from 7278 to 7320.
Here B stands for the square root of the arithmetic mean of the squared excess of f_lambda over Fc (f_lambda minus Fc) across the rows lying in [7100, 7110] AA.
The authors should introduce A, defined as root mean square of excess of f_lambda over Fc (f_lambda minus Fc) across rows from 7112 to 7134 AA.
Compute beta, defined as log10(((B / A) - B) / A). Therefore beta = -0.02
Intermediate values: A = 0.515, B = 0.52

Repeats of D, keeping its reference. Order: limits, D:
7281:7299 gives -0.6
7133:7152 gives -0.6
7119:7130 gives -0.3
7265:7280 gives -0.3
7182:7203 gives -0.1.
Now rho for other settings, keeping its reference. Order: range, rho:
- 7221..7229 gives 7222.0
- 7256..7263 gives 7256.5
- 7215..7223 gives 7216.0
